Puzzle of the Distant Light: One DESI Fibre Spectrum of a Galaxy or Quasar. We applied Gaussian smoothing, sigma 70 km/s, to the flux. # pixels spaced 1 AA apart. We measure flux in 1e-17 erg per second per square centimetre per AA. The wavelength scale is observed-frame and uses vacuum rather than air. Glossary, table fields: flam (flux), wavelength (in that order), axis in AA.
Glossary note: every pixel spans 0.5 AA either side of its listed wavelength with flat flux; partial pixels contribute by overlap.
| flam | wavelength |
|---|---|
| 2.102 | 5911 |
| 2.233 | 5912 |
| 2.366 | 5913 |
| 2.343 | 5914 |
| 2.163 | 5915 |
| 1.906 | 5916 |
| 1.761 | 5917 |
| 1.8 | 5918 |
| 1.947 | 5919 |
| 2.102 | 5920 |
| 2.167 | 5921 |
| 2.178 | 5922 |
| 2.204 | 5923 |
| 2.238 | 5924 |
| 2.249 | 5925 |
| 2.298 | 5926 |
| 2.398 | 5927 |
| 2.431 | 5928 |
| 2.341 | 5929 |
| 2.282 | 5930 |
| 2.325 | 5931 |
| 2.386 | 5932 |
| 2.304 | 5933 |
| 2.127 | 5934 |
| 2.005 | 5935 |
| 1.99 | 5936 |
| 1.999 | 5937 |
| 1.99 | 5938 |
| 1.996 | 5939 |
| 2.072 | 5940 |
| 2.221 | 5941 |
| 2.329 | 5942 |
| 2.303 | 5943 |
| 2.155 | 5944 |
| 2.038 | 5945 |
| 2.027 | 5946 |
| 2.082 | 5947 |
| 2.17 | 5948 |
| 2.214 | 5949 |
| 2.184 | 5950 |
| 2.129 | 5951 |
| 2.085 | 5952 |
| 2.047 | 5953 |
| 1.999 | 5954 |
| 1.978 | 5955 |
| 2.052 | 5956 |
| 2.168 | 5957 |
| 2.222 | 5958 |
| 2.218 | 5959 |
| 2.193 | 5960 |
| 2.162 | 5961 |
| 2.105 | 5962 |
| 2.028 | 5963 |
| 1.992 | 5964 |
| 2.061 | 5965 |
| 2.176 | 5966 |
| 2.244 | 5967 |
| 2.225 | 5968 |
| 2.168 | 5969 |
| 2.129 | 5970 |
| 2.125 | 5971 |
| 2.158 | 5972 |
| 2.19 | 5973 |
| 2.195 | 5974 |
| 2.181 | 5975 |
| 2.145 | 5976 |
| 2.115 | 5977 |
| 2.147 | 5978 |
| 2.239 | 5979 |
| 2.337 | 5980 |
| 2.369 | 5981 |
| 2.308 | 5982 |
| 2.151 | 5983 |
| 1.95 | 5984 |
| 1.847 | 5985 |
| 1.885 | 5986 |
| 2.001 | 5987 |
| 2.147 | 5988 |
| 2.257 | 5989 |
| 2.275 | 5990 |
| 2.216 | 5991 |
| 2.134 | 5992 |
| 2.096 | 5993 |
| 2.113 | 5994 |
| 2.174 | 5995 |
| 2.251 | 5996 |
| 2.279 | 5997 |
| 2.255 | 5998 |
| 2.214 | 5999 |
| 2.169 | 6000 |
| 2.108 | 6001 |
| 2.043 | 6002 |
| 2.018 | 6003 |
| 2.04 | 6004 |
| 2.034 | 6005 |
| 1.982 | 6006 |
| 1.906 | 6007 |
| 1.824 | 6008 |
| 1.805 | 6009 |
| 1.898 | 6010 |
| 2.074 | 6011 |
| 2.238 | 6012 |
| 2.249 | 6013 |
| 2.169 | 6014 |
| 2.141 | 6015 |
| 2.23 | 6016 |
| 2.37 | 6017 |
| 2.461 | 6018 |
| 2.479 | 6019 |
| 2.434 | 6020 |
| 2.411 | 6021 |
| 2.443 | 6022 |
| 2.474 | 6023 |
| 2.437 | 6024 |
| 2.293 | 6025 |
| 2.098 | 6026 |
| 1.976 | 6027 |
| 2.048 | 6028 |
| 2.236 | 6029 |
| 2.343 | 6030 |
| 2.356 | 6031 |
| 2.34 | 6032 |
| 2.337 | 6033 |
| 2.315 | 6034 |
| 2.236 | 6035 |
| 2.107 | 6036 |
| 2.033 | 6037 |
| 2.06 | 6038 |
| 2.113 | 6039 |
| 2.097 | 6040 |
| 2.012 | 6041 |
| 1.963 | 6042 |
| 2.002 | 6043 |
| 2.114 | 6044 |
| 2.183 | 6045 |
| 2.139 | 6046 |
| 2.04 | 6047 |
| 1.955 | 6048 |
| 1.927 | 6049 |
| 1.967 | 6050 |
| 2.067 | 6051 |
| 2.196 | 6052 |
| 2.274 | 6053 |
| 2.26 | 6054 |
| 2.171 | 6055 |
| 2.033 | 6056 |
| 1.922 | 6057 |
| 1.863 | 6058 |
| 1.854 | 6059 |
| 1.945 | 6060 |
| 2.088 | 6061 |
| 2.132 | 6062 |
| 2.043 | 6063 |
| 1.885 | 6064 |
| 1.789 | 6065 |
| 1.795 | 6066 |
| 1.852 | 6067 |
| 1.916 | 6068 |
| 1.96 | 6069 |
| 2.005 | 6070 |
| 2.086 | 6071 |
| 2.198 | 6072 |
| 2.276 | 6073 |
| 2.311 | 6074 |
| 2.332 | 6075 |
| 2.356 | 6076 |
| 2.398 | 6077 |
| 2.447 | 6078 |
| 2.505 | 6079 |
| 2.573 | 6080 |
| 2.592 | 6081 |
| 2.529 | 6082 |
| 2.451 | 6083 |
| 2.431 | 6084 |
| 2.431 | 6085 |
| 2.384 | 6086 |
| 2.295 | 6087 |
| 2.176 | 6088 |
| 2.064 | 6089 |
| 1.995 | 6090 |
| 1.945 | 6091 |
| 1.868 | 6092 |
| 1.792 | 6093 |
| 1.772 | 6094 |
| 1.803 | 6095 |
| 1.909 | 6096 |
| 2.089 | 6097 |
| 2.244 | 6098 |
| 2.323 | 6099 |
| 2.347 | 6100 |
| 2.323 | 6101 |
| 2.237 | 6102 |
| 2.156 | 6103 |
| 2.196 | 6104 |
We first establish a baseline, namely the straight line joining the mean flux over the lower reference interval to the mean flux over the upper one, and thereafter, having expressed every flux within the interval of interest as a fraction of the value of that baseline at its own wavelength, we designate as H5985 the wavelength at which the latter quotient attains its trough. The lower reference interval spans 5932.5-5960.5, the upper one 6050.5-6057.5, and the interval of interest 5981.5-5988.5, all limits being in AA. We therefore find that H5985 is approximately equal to 5985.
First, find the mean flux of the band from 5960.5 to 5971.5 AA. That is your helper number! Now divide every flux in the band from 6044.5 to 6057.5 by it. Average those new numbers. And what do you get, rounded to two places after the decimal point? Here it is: 0.98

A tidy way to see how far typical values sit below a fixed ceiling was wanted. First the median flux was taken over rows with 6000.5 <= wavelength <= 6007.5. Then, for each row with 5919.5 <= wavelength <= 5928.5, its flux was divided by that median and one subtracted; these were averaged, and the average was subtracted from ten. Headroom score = 9.89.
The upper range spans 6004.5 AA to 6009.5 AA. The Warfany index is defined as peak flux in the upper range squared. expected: 4.14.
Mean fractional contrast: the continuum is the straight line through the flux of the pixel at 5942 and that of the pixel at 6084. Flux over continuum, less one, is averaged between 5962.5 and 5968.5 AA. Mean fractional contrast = -0.10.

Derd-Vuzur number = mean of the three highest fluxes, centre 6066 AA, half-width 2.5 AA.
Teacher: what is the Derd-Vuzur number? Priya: 1.88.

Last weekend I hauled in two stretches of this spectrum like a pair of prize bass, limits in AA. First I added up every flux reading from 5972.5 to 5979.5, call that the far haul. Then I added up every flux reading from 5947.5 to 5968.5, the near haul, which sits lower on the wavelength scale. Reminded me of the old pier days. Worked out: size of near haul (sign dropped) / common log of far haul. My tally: 38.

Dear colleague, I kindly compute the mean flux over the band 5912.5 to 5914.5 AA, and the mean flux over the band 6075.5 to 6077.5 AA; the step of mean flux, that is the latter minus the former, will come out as 0.0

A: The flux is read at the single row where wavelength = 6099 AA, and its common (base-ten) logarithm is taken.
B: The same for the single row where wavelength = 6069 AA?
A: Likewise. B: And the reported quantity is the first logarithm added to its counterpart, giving 0.66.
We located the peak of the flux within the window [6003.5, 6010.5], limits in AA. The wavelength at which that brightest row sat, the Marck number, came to 6004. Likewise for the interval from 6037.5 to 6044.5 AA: 6044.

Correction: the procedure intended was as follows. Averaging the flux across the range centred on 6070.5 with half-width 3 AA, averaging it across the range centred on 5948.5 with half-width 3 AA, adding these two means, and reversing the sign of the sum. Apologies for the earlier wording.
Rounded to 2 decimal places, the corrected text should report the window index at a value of -4.21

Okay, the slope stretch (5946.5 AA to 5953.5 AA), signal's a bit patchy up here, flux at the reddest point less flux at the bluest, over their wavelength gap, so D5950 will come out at -0.01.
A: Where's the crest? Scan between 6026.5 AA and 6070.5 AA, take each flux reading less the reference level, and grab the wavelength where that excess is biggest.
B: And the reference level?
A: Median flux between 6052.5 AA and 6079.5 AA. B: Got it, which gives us 6031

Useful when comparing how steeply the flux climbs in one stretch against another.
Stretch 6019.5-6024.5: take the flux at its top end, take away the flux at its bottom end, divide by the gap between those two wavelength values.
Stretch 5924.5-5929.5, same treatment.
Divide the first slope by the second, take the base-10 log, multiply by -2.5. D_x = 4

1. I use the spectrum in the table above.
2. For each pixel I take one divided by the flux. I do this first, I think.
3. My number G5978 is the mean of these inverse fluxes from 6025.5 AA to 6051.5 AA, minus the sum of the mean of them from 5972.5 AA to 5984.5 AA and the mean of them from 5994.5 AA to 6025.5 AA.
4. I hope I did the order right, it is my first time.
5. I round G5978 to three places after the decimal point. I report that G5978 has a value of -0.443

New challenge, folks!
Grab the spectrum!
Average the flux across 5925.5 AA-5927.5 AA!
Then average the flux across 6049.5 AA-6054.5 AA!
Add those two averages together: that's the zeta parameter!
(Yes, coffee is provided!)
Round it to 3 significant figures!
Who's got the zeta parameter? 4.50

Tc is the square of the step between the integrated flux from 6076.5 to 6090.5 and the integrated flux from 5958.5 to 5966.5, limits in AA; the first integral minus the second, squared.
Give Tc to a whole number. 267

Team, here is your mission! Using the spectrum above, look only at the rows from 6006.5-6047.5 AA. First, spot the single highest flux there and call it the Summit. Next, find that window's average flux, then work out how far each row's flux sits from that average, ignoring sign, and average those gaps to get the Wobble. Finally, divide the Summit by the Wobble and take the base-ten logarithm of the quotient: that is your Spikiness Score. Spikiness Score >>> 1.20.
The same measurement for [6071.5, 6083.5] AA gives 1.40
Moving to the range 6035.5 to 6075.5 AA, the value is 1.31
